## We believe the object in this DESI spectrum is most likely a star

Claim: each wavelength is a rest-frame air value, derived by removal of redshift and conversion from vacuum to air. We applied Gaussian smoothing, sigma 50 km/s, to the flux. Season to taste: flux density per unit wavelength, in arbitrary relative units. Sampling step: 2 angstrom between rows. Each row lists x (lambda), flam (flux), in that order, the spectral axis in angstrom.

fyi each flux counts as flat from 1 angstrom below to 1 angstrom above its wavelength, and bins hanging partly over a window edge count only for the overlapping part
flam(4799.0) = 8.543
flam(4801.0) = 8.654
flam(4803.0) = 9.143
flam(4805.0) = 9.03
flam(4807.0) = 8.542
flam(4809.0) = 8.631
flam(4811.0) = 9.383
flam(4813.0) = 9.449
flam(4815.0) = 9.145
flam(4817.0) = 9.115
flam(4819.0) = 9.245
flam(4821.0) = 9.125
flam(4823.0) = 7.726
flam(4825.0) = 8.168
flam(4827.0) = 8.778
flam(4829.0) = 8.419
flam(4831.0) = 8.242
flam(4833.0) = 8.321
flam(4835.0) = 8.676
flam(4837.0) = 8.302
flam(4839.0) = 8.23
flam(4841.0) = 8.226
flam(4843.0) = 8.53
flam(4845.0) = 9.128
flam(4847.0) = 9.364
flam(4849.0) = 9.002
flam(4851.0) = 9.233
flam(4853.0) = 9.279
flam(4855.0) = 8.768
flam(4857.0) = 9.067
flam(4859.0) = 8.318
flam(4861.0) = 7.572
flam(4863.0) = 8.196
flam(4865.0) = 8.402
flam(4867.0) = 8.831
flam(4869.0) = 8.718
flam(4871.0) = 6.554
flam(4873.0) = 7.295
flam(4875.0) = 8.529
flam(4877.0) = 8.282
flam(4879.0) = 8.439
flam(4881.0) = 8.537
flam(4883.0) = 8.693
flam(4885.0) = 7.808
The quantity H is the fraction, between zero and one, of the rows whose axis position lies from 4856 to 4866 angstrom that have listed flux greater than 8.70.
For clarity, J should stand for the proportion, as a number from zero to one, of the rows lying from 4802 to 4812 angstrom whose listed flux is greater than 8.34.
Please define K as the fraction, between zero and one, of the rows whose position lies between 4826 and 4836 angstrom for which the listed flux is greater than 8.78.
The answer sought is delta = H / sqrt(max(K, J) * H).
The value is 0.45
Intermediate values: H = 0.20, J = 1.0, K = 0.00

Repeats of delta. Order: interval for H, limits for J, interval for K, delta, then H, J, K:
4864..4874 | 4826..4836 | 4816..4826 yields 0.82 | 0.40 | 0.6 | 0.60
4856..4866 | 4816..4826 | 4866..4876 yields 0.58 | 0.20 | 0.6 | 0.20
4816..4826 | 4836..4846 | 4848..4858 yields 0.87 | 0.60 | 0.4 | 0.80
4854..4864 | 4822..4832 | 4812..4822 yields 0.63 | 0.40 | 0.4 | 1.00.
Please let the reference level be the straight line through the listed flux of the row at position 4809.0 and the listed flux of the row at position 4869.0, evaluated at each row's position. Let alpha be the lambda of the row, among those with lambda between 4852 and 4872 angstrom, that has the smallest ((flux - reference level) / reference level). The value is 4871.0 angstrom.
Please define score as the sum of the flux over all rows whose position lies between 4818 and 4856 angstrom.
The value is 165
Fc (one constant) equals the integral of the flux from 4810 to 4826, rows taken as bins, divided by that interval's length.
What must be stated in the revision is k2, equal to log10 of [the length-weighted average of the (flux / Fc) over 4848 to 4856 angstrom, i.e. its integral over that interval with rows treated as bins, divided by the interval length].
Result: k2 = 0.007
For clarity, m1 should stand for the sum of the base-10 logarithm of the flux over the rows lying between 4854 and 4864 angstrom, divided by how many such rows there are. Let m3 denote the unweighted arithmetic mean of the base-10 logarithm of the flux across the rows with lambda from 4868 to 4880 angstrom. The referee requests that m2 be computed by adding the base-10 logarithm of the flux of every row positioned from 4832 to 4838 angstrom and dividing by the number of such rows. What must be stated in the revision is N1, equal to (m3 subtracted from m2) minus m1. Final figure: -0.896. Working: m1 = 0.923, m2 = 0.926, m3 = 0.899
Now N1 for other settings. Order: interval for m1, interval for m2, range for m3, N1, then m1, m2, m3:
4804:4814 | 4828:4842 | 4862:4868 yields -0.961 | 0.954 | 0.921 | 0.928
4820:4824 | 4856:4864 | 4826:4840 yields -0.932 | 0.924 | 0.918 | 0.925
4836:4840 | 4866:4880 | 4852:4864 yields -0.942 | 0.917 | 0.906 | 0.930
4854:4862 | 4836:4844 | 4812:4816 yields -0.973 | 0.925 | 0.920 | 0.968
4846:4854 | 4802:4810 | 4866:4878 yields -0.921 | 0.965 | 0.946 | 0.902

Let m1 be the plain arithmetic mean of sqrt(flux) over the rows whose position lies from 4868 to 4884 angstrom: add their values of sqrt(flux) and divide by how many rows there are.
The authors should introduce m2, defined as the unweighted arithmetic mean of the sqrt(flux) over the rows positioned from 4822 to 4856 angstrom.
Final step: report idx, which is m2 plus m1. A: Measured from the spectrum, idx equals 5.78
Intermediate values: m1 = 2.85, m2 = 2.93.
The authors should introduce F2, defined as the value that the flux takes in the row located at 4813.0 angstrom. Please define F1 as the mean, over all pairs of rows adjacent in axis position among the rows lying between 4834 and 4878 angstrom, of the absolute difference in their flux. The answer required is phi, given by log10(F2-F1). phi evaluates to 0.95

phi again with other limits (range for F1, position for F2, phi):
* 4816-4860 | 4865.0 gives 0.91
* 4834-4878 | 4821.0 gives 0.94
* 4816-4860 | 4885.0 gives 0.87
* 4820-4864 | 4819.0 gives 0.95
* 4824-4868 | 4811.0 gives 0.96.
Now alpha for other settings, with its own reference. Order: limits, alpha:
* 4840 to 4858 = 4841.0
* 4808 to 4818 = 4809.0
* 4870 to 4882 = 4871.0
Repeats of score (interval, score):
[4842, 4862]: 88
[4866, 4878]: 48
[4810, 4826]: 71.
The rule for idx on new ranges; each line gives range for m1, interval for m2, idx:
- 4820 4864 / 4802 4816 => 5.93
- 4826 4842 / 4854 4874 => 5.75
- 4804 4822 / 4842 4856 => 6.02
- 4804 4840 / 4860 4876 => 5.78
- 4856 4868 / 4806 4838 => 5.85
